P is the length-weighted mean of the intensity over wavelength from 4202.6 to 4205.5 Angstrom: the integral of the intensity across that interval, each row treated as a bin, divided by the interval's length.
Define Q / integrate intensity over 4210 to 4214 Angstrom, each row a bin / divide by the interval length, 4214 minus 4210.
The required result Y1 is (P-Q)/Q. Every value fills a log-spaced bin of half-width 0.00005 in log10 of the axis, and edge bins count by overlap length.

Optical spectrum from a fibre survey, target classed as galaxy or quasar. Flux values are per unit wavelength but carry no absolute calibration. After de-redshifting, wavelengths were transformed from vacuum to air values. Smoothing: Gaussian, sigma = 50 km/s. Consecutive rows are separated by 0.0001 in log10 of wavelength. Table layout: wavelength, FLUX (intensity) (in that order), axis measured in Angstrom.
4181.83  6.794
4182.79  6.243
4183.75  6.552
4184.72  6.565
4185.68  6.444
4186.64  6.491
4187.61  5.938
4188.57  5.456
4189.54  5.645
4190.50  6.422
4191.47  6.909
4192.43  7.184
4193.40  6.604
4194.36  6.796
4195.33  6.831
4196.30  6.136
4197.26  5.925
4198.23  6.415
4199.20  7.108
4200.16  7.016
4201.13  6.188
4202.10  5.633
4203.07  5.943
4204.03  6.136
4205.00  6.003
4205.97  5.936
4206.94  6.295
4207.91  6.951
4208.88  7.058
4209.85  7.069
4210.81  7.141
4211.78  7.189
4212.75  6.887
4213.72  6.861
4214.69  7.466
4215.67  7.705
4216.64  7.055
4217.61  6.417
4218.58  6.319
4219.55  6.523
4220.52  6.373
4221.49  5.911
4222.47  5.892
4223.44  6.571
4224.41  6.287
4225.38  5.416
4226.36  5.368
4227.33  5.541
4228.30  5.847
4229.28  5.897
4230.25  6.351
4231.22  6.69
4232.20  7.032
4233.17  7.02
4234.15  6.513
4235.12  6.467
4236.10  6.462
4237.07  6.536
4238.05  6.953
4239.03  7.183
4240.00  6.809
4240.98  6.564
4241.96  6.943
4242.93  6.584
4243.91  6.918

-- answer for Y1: -0.14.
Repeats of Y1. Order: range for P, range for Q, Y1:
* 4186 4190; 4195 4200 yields -0.09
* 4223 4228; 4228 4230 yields -0.01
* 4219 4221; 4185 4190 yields 0.07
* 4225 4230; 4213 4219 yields -0.19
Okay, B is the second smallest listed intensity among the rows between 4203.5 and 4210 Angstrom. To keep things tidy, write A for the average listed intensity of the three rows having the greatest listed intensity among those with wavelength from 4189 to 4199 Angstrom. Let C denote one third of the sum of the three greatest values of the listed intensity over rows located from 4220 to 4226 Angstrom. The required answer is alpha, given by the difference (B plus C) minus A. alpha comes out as 5.4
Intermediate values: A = 7.0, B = 6.003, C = 6.41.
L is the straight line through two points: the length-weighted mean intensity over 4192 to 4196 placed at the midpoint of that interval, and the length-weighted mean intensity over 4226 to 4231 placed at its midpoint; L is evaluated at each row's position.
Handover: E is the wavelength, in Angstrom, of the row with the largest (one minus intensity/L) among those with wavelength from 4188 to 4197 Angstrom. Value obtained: 4188.57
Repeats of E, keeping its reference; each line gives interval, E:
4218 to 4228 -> 4226.36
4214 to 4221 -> 4218.58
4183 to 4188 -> 4187.61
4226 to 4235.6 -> 4226.36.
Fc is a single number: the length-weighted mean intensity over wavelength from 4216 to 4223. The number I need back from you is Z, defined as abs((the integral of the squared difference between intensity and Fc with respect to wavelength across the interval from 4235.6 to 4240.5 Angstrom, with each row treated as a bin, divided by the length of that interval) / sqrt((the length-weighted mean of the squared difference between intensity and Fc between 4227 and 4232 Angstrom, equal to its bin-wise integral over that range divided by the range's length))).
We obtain 0.4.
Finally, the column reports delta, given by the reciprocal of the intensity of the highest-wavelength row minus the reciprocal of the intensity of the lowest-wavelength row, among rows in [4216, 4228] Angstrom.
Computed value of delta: 0.0387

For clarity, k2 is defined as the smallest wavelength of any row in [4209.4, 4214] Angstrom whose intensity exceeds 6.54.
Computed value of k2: 4209.85 Angstrom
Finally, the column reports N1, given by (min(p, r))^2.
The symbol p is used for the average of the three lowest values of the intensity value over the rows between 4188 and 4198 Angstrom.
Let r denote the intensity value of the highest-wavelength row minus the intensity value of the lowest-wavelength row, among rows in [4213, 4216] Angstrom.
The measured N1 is 0.71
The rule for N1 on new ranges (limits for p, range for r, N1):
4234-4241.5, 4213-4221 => 0.24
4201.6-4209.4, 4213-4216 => 0.71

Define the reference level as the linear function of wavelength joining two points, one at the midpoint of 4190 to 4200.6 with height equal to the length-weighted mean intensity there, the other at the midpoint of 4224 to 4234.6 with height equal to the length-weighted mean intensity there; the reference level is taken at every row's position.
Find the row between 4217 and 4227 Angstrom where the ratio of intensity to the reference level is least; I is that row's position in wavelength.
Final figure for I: 4226.36 Angstrom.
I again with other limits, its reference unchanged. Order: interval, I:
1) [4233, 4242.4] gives 4235.12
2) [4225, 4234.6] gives 4226.36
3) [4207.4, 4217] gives 4207.91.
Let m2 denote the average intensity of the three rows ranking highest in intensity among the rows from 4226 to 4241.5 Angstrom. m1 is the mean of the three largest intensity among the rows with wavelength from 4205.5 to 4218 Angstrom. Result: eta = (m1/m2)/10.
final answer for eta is 0.105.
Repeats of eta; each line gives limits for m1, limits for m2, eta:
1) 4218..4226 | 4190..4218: 0.087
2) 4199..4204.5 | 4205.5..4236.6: 0.091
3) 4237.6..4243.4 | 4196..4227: 0.094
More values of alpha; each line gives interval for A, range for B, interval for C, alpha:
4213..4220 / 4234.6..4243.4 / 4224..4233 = 5.7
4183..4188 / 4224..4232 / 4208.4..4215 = 6.1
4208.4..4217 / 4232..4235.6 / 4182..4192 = 5.7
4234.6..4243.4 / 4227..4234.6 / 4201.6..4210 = 5.8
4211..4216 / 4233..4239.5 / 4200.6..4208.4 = 5.5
